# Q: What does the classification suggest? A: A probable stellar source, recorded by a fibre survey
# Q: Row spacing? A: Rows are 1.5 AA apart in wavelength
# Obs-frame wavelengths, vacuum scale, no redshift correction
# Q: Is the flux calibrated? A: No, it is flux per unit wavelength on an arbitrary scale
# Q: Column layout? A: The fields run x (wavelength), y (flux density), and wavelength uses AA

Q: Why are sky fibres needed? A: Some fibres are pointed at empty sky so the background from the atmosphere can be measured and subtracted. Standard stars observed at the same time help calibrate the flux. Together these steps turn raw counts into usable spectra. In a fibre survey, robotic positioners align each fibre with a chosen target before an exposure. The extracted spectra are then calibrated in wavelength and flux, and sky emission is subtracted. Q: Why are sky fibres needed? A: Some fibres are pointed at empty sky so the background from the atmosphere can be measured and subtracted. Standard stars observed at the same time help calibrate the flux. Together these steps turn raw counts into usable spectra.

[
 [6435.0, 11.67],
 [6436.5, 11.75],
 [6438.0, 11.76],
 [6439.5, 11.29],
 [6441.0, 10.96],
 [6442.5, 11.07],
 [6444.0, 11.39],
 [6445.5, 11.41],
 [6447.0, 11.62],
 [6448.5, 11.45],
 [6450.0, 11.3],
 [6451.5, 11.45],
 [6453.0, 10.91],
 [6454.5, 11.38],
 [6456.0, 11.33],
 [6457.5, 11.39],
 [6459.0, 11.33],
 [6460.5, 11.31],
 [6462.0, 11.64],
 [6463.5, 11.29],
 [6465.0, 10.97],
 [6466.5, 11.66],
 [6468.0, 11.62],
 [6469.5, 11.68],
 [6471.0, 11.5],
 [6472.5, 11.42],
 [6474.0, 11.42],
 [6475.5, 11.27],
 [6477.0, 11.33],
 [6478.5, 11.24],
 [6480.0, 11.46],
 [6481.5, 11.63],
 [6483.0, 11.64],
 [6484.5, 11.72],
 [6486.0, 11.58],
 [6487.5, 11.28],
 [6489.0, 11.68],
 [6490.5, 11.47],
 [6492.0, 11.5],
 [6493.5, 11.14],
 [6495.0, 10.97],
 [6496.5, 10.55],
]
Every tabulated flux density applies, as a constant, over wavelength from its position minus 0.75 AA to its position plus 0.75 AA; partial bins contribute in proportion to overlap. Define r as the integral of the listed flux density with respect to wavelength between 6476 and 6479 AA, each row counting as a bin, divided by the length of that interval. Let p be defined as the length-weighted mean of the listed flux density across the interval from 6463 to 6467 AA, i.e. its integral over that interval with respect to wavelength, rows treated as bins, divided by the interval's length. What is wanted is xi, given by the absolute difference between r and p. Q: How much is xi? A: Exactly 0.00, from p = 11.3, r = 11.29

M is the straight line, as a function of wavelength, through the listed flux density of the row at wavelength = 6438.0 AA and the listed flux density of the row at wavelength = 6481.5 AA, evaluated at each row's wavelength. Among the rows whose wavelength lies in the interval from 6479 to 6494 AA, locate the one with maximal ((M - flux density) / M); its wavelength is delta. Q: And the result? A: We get 6493.5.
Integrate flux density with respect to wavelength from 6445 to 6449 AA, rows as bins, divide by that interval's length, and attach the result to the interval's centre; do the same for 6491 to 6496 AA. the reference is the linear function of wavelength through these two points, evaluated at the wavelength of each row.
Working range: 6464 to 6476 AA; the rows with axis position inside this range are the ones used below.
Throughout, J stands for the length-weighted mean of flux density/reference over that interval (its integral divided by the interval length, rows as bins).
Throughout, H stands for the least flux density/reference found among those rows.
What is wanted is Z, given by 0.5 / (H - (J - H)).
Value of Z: 0.544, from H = 0.964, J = 1.01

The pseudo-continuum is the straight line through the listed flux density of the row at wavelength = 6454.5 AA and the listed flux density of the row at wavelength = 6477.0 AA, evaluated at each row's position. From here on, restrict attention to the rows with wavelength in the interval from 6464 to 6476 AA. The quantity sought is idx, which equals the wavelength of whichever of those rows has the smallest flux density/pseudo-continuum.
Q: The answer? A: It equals 6465.0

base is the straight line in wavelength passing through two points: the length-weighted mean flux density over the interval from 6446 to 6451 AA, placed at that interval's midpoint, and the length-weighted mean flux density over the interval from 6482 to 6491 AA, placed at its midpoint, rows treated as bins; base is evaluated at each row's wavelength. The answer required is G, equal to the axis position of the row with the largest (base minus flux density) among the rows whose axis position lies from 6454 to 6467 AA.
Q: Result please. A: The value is 6465.0 AA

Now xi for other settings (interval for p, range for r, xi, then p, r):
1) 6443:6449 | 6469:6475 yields 0.04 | 11.5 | 11.49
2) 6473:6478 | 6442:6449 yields 0.06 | 11.3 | 11.40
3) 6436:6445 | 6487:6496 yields 0.04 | 11.4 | 11.32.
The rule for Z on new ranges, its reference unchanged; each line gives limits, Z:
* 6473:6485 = 0.512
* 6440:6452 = 0.547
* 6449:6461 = 0.546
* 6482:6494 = 0.517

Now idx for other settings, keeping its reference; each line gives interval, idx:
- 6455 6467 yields 6465.0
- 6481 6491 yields 6487.5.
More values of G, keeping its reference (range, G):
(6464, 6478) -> 6465.0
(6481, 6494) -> 6493.5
